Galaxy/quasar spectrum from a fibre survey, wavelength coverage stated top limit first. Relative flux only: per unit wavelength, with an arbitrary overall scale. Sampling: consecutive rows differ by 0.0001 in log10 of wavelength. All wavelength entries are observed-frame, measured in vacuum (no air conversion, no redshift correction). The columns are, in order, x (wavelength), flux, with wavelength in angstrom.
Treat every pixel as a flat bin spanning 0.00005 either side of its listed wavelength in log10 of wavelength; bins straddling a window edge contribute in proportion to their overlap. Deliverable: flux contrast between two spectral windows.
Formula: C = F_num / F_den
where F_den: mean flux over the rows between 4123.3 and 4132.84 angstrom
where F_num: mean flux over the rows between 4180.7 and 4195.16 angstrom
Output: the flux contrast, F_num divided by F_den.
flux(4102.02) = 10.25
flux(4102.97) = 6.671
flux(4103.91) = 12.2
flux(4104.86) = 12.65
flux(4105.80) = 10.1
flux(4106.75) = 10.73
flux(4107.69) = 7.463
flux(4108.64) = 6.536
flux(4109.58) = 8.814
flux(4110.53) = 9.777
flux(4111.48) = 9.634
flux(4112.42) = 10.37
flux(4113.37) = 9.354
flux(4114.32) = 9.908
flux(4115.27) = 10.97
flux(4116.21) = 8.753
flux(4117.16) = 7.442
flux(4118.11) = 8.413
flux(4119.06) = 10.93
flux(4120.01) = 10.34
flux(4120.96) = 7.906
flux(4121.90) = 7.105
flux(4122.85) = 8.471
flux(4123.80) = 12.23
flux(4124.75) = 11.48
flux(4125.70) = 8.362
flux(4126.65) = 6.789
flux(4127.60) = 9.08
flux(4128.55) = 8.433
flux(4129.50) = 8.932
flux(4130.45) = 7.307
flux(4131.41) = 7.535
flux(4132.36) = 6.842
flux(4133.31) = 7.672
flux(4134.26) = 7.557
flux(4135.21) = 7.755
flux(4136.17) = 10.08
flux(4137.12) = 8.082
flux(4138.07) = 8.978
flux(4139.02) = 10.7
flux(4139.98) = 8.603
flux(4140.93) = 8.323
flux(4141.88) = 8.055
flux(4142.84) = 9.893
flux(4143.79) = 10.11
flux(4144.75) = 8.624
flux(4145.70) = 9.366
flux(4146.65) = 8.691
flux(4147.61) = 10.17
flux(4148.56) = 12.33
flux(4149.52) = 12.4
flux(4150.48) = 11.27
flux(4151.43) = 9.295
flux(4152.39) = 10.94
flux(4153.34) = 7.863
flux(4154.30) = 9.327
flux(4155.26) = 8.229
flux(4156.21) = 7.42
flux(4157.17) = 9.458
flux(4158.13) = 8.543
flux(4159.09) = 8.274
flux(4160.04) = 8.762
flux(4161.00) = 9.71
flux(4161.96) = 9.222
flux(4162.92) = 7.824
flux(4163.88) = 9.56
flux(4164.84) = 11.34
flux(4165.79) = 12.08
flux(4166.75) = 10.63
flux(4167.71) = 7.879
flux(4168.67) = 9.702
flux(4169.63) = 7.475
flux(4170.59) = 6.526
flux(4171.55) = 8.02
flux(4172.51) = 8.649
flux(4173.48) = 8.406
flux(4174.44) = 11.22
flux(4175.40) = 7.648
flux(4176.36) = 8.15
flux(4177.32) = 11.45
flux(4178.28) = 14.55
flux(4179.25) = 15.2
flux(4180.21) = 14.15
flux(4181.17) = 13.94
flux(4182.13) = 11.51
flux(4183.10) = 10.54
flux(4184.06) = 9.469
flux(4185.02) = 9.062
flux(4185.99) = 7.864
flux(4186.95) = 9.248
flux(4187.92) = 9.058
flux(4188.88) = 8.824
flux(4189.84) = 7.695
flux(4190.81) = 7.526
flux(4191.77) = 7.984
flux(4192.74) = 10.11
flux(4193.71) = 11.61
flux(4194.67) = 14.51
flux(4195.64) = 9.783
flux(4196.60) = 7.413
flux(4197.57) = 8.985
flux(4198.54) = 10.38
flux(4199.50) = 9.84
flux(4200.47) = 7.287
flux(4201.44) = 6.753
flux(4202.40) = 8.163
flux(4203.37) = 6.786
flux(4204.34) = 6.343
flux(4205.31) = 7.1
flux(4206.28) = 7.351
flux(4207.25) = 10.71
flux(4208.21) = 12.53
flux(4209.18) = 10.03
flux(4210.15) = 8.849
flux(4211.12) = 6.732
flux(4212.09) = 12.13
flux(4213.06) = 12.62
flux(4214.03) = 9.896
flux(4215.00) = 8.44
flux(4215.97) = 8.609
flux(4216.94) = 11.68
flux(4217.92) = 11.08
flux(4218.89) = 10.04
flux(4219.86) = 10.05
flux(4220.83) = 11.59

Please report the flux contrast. 1.14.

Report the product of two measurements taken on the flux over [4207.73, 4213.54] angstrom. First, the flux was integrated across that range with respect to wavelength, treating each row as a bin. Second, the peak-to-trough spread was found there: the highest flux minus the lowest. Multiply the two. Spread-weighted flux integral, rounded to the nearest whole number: 359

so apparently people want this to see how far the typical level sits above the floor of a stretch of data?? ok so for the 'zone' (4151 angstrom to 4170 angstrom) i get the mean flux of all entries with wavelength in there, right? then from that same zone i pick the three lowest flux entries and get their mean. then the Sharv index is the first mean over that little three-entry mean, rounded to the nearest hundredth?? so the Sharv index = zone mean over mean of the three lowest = 1.21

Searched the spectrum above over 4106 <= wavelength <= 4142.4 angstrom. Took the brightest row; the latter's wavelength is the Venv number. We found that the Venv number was 4123.80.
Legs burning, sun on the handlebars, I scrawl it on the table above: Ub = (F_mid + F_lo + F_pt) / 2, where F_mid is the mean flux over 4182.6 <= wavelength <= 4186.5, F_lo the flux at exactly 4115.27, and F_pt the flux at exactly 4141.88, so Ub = 14.1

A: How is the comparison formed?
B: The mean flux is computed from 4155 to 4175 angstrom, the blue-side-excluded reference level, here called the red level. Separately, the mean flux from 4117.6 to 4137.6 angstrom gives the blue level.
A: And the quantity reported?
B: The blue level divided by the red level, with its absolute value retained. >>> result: 0.96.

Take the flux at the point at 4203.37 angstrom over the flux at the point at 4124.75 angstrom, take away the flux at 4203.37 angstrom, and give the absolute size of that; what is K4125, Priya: 6.2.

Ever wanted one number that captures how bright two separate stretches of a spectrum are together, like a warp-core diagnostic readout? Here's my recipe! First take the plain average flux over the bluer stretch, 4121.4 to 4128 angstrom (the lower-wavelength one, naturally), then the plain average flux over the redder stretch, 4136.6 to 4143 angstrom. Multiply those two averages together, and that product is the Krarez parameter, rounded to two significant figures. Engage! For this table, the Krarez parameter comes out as 81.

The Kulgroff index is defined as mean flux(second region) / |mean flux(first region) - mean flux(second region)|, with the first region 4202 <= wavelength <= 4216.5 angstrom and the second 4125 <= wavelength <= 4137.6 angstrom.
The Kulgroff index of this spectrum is 8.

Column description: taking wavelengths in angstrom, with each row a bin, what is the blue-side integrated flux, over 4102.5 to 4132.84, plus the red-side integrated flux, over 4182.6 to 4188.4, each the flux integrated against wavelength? 330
